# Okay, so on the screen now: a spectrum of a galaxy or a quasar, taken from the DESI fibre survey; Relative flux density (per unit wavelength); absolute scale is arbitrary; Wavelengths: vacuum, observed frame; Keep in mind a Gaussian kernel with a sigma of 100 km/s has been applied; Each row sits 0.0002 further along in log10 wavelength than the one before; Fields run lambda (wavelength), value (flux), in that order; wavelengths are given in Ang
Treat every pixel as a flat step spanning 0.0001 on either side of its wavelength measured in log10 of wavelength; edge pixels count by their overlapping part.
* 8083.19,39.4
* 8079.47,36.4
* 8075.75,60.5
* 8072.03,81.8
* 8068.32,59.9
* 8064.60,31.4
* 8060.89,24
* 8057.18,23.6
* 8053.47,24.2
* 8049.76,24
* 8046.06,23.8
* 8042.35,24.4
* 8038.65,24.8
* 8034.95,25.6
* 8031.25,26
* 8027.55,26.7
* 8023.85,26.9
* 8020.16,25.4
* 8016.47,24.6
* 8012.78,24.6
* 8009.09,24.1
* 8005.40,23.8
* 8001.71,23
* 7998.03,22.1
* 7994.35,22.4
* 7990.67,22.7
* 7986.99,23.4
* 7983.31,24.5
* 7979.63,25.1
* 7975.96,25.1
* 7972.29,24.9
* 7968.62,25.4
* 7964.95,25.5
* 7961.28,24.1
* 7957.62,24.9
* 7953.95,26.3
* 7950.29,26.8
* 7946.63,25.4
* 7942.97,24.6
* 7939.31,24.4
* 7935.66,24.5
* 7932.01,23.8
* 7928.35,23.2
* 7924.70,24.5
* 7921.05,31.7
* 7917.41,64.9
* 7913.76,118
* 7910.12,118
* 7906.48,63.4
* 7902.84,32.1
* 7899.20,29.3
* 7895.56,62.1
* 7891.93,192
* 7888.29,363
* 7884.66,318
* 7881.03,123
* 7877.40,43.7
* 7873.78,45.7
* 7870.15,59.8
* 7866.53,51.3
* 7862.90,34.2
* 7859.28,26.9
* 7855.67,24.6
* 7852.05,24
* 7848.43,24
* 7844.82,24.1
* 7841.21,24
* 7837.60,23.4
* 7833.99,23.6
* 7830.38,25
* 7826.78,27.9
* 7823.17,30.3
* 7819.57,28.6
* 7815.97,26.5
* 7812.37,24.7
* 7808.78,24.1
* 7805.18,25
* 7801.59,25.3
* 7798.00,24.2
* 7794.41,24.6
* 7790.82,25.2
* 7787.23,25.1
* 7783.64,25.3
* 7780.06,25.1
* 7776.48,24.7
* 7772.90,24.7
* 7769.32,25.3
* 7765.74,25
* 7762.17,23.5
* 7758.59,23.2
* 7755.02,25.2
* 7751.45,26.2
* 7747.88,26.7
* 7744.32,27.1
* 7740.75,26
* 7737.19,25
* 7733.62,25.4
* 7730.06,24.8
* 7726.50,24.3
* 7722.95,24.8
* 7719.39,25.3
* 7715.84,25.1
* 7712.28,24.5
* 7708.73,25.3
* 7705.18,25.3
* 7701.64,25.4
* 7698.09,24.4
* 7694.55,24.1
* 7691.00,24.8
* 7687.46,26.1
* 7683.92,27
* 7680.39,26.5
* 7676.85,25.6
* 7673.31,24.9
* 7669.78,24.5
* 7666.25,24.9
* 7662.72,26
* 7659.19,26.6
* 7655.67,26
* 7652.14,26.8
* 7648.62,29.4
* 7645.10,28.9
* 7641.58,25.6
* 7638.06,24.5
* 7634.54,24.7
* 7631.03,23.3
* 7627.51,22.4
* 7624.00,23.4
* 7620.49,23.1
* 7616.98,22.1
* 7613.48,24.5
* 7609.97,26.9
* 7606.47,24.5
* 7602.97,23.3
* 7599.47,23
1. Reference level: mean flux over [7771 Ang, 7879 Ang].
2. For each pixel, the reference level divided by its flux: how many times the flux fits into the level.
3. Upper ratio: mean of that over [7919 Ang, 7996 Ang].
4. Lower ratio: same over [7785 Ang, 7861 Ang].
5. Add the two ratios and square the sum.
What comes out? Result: 5.3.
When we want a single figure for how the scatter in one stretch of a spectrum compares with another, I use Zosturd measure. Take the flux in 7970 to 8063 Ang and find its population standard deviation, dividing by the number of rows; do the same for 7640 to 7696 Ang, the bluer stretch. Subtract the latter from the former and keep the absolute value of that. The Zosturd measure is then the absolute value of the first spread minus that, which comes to 0.95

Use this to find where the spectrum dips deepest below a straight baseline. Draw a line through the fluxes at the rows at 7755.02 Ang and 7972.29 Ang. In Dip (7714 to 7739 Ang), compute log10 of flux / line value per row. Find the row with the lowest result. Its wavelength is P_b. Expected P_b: 7726.50 Ang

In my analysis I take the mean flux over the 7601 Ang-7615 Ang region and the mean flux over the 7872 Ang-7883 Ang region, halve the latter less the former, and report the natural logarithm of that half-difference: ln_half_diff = 3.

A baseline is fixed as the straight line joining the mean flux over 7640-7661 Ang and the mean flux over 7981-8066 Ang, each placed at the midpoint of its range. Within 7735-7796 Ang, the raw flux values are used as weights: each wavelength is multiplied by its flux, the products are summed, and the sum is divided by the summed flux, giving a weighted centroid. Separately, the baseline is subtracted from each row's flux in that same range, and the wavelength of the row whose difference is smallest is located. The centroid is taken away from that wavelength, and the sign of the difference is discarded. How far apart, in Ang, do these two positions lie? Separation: 6.9 Ang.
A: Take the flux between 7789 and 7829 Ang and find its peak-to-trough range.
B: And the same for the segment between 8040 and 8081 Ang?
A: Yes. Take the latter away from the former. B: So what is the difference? -52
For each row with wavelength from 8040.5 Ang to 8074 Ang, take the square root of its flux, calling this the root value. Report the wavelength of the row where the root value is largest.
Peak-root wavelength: 8072.03 Ang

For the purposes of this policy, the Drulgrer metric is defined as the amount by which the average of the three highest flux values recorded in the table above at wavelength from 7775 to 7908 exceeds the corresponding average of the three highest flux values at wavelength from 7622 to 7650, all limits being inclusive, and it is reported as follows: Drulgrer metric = 263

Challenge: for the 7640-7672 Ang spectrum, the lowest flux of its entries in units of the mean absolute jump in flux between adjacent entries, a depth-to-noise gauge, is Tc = 20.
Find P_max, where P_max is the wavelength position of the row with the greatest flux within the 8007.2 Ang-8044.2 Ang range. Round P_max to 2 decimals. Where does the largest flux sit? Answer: 8023.85 Ang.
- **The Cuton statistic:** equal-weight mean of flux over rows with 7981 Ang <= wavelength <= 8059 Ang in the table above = 24.3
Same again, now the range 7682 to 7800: 25.1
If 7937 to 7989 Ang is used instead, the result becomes 25.0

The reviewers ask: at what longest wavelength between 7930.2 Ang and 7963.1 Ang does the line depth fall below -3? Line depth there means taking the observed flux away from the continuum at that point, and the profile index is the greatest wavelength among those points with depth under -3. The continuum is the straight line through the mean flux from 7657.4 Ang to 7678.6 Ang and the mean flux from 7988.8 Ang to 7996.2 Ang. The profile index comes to 7953.95 Ang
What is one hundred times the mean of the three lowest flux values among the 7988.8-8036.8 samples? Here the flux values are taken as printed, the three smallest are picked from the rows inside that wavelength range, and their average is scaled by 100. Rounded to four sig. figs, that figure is 2240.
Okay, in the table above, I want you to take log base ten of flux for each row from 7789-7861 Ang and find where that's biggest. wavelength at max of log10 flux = 7823.17 Ang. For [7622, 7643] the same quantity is 7641.58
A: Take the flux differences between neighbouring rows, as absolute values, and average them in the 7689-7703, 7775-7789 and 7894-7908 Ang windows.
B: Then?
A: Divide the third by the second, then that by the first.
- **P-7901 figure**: 125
